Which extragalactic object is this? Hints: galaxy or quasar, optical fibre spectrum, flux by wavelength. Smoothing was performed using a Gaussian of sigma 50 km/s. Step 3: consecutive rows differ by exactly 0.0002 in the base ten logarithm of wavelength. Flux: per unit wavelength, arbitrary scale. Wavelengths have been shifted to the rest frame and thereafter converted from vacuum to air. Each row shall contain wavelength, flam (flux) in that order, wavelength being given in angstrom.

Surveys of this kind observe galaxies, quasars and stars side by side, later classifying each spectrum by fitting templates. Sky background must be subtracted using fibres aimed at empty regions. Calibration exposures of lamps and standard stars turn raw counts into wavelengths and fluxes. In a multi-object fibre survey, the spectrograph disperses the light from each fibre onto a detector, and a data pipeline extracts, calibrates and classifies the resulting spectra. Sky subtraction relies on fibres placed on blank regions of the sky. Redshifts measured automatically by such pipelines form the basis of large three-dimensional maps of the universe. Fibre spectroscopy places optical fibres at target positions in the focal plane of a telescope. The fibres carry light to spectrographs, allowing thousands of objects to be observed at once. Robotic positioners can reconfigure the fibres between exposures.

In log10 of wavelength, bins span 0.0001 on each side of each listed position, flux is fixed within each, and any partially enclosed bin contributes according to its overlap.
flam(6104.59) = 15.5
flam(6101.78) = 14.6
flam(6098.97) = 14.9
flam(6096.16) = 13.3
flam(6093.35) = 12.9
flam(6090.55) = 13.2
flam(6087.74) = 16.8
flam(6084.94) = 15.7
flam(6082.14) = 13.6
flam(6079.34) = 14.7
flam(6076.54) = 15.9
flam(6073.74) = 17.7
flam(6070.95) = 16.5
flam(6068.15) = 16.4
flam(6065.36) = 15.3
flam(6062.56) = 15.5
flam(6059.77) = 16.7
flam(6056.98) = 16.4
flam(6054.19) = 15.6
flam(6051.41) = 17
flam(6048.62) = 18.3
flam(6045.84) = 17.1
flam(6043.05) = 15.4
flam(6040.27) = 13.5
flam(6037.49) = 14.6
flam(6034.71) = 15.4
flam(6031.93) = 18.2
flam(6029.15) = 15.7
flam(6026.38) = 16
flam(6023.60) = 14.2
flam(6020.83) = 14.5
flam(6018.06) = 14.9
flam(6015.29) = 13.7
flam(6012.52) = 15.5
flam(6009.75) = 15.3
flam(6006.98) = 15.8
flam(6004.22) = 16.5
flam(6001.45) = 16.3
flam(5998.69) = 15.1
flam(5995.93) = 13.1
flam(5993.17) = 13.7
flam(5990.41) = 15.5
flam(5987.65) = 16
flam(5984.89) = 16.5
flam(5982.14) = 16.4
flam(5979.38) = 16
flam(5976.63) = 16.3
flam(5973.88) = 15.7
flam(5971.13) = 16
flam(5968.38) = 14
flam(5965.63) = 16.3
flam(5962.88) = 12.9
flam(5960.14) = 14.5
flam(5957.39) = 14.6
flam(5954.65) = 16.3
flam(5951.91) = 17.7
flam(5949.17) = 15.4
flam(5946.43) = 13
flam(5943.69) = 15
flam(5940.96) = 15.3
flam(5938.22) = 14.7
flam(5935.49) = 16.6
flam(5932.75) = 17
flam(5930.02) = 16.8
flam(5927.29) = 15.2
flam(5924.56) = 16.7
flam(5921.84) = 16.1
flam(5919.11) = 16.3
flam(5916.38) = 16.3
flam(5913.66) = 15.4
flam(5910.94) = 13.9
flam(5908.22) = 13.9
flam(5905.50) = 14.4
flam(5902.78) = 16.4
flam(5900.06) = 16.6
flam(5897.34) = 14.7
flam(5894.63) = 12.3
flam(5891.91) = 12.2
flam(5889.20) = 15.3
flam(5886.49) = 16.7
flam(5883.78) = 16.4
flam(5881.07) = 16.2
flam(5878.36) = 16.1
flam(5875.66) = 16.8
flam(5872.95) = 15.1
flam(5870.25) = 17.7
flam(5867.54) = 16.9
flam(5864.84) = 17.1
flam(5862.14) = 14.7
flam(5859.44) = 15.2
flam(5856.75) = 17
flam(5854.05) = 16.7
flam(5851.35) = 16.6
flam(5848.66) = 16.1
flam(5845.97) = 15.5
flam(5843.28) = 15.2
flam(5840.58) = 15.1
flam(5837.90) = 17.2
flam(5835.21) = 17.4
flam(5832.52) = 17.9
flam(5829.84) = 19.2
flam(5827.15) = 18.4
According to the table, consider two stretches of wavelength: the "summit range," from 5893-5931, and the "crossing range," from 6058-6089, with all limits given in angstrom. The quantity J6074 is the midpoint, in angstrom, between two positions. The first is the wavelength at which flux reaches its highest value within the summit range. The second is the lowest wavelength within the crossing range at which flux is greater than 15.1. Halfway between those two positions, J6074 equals 5994.9 angstrom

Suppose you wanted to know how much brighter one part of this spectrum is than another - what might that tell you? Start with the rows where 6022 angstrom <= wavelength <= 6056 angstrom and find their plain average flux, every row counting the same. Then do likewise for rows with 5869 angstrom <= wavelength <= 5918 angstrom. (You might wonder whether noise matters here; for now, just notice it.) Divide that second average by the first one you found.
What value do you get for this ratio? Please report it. 0.96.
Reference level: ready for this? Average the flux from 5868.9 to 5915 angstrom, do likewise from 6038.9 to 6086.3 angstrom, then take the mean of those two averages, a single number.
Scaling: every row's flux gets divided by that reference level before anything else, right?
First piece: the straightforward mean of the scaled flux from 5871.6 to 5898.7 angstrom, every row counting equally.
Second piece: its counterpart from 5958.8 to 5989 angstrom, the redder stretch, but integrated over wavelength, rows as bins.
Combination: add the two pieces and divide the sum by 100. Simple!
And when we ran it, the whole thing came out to 0.31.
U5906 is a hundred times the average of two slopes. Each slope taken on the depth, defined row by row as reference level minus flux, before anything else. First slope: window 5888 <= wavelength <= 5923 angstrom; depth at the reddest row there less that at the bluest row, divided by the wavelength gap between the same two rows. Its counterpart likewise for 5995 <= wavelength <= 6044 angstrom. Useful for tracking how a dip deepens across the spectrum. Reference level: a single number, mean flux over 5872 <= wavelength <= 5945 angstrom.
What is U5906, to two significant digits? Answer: -3.7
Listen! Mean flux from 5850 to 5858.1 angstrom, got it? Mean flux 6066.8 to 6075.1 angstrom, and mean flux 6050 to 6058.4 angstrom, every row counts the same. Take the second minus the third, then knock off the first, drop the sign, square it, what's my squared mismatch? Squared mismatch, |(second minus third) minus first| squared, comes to 264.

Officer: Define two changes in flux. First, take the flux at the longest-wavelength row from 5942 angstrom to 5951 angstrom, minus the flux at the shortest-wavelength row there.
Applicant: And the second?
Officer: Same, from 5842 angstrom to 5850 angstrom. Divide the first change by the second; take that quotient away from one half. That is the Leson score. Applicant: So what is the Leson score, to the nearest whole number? 0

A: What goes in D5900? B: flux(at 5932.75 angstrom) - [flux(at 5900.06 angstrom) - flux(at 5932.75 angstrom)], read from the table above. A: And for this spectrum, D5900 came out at 17.4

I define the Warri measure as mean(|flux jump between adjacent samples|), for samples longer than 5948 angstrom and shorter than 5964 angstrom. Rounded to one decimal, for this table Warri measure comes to 1.4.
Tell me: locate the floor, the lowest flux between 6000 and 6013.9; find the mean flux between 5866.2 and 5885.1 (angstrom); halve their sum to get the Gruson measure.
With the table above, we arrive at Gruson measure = 15.9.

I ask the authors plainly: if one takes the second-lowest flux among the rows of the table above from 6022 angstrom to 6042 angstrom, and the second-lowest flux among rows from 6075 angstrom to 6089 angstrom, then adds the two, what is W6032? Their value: 28.9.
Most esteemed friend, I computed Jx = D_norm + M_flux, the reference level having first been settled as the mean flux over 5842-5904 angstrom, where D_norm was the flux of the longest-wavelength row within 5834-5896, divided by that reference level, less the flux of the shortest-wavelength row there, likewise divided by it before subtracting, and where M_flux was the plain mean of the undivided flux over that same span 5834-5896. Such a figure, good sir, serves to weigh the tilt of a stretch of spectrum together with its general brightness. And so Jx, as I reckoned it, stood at 15.6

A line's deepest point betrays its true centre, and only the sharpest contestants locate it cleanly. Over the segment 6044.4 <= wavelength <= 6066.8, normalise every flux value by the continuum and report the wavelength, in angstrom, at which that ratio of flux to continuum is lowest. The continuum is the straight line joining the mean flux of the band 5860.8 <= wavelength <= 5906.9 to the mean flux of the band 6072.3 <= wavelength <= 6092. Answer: 6065.36 angstrom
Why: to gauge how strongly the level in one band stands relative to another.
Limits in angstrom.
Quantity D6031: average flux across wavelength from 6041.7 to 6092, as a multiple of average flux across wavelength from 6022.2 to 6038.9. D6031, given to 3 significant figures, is 1.02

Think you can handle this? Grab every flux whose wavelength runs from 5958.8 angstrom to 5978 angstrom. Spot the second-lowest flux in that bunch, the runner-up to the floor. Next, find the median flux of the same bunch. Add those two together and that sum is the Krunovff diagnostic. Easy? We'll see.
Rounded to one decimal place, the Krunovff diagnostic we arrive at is 29.7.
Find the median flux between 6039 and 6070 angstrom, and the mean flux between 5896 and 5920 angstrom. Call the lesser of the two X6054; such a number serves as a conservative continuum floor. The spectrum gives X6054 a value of 15.3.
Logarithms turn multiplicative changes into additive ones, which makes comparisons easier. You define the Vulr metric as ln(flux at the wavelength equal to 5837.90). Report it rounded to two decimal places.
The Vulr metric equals 2.84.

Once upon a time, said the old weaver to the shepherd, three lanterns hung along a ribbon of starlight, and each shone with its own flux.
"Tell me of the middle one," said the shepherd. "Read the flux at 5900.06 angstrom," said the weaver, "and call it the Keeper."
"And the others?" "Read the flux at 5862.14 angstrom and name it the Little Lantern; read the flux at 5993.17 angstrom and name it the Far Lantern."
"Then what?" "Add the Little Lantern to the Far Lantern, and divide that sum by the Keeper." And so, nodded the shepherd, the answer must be 1.71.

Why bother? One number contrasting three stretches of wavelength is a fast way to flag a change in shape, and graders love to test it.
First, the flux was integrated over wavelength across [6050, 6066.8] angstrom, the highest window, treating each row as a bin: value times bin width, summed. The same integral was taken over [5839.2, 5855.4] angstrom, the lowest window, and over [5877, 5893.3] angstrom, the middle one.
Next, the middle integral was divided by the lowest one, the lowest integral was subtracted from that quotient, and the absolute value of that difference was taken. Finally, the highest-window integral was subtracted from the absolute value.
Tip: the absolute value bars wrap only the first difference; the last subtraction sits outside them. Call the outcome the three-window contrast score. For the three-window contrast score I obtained -14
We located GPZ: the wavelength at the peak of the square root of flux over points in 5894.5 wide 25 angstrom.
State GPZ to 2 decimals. 5886.49 angstrom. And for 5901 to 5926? 5924.56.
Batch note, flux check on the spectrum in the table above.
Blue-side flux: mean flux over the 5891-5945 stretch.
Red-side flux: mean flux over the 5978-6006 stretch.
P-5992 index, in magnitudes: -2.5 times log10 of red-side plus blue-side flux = -3.72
